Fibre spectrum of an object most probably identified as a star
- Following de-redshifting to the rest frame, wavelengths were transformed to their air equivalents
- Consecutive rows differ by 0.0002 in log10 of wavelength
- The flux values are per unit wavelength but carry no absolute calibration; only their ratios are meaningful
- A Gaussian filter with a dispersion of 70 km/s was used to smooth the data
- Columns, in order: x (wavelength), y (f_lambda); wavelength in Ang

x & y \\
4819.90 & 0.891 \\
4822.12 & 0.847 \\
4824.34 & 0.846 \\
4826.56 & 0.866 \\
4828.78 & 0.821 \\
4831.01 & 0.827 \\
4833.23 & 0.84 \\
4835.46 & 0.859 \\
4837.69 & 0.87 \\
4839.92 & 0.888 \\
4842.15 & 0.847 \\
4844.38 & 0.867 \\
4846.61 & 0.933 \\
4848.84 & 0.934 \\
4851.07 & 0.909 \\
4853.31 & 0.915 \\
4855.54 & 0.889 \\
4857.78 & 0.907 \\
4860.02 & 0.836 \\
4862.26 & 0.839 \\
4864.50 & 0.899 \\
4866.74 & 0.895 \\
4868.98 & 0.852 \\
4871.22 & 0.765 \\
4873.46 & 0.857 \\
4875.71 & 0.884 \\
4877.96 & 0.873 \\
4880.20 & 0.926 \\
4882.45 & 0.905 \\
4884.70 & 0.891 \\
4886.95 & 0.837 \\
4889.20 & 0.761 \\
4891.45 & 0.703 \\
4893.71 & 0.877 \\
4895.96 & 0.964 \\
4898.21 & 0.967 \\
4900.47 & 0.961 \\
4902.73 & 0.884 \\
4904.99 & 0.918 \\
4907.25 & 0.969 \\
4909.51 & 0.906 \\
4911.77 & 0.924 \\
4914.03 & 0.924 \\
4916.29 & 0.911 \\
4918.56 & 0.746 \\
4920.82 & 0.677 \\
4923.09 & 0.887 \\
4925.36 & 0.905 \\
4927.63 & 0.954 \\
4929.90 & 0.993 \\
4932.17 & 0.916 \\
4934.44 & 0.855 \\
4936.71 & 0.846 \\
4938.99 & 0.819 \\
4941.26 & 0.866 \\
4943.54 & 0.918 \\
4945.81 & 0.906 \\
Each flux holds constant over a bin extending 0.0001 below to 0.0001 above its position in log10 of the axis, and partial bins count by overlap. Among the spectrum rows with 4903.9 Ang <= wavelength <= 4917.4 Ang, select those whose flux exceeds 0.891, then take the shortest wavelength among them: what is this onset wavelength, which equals 4904.99 Ang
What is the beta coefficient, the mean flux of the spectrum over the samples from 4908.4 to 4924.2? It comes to 0.854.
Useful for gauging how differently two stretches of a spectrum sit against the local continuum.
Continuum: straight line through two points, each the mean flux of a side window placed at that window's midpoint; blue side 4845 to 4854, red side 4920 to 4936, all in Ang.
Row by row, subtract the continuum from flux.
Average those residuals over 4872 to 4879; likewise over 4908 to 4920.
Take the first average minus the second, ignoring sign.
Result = 0.030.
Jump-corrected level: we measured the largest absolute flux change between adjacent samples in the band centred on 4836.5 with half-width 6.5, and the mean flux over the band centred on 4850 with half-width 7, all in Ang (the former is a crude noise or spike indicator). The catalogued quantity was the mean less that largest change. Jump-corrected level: 0.87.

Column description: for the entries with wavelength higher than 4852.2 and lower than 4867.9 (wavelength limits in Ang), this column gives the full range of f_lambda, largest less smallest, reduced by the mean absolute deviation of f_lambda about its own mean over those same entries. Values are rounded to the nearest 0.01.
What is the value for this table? 0.05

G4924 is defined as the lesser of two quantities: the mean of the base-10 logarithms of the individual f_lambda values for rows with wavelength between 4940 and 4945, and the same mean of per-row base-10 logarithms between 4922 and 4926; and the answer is -0.050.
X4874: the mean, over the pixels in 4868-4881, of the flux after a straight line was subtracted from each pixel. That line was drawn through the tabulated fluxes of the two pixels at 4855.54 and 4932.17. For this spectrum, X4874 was -0.04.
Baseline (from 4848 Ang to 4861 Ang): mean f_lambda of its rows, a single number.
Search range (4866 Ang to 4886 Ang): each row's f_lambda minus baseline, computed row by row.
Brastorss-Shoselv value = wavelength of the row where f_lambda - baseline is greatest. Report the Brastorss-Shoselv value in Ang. 4880.20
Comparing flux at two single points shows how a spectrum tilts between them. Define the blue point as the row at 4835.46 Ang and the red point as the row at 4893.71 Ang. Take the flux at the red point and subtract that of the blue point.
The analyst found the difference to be 0.018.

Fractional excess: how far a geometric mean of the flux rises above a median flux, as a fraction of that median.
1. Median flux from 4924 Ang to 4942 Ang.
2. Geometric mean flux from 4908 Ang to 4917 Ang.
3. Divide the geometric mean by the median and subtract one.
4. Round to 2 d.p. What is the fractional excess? 0.03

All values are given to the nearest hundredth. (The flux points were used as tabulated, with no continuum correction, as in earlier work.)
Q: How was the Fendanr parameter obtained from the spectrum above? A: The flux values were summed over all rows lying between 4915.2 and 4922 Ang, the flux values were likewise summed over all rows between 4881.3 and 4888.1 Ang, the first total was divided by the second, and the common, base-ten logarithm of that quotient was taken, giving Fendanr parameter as -0.05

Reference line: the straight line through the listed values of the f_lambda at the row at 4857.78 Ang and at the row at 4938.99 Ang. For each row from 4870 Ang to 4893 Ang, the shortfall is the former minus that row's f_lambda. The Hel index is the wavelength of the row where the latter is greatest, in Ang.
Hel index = 4891.45 Ang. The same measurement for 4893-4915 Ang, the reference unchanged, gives 4893.71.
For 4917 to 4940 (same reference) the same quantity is 4920.82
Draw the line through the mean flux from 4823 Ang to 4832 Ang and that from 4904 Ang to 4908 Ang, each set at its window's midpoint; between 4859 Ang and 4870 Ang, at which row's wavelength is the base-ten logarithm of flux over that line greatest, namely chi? 4864.50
